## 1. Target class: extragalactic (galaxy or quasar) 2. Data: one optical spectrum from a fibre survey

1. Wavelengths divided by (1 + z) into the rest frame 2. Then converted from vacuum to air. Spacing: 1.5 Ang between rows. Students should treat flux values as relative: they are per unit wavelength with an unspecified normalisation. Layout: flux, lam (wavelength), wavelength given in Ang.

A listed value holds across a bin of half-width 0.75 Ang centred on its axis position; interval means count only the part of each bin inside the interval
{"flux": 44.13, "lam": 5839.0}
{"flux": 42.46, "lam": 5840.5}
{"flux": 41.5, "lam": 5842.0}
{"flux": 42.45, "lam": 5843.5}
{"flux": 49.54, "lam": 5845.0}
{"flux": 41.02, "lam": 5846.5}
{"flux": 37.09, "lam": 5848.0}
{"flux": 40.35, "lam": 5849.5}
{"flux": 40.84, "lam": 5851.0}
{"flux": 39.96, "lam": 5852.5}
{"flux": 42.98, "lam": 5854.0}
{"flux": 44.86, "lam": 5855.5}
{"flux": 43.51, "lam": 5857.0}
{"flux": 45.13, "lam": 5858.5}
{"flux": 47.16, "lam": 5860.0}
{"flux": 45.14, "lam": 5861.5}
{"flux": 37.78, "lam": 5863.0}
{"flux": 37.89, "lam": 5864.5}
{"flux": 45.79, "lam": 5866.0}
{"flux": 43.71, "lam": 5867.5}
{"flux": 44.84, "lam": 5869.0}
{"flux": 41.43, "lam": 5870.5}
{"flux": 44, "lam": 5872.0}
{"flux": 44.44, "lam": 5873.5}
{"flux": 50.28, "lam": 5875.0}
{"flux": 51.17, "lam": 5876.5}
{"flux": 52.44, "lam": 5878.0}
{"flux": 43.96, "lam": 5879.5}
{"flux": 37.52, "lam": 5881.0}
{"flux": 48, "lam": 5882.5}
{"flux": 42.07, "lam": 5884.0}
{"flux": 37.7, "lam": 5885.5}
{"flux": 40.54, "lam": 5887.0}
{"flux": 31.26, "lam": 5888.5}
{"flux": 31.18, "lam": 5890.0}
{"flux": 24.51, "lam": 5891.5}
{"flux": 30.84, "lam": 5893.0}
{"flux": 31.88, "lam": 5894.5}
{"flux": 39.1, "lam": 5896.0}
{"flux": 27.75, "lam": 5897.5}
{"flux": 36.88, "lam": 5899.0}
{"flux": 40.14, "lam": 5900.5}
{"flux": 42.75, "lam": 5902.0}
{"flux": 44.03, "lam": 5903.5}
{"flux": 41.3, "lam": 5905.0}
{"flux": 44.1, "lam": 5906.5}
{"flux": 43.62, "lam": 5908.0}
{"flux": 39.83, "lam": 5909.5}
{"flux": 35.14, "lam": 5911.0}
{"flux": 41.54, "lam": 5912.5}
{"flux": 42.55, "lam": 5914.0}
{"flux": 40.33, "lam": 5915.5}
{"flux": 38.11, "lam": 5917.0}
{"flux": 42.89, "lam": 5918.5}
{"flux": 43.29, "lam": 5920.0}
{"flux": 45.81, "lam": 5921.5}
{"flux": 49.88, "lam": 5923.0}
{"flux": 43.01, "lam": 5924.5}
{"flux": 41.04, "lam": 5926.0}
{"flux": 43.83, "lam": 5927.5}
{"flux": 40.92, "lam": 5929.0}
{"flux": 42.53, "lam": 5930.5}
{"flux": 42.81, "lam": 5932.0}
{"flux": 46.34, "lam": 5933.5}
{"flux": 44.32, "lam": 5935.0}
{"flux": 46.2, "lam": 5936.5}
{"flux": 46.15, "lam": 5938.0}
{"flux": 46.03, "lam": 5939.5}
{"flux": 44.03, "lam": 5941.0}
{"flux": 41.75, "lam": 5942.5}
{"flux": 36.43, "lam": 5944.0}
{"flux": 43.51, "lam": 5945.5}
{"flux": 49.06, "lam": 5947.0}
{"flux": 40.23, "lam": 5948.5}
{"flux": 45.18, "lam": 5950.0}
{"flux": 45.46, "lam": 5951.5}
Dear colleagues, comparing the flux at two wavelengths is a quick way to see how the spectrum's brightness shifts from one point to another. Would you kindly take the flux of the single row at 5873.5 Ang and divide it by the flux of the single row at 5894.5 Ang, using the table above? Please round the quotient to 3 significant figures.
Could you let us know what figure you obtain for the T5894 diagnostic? 1.39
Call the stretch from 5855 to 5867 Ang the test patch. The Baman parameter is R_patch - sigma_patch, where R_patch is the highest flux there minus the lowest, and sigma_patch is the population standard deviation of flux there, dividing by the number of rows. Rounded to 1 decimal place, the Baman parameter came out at 6.0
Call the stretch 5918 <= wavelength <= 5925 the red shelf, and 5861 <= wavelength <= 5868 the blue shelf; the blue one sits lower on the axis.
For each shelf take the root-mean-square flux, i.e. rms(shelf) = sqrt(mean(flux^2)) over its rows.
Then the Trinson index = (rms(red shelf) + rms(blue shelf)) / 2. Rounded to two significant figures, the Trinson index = 44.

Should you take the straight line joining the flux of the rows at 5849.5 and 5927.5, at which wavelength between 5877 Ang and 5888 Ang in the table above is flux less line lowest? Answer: 5885.5 Ang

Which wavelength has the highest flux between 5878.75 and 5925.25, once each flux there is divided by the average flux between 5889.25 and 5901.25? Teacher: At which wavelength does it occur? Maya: 5923.0 Ang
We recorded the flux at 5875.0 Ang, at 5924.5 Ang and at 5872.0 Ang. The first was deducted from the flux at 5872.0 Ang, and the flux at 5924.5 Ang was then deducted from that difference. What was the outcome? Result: -49.3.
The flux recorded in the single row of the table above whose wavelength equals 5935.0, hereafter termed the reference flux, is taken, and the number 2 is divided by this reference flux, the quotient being 0.045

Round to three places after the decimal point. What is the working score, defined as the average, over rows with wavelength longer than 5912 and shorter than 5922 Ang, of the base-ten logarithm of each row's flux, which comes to 1.623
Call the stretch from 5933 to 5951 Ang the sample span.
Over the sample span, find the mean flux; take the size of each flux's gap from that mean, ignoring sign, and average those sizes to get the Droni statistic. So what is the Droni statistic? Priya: 2.4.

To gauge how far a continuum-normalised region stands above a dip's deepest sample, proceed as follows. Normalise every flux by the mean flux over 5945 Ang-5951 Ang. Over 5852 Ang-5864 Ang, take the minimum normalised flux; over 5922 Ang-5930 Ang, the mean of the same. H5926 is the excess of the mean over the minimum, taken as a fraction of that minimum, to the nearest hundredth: 0.16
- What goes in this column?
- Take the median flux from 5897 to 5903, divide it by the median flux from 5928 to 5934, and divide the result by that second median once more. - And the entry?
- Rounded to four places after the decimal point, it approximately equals 0.0212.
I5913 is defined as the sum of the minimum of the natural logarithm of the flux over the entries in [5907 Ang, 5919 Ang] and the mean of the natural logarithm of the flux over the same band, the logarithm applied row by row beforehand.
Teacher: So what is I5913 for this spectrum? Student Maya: 7.26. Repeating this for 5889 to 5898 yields 6.62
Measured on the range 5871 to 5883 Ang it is 7.46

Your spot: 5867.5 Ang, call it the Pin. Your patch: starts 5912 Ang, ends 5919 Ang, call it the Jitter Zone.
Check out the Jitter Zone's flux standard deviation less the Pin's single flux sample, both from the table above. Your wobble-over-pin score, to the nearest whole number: -42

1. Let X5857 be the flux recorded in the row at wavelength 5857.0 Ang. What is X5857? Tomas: 43.51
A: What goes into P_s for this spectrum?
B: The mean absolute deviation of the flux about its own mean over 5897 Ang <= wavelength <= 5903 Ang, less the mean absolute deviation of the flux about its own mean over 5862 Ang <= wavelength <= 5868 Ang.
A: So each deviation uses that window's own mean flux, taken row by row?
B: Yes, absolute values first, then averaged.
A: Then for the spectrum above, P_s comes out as 1.1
